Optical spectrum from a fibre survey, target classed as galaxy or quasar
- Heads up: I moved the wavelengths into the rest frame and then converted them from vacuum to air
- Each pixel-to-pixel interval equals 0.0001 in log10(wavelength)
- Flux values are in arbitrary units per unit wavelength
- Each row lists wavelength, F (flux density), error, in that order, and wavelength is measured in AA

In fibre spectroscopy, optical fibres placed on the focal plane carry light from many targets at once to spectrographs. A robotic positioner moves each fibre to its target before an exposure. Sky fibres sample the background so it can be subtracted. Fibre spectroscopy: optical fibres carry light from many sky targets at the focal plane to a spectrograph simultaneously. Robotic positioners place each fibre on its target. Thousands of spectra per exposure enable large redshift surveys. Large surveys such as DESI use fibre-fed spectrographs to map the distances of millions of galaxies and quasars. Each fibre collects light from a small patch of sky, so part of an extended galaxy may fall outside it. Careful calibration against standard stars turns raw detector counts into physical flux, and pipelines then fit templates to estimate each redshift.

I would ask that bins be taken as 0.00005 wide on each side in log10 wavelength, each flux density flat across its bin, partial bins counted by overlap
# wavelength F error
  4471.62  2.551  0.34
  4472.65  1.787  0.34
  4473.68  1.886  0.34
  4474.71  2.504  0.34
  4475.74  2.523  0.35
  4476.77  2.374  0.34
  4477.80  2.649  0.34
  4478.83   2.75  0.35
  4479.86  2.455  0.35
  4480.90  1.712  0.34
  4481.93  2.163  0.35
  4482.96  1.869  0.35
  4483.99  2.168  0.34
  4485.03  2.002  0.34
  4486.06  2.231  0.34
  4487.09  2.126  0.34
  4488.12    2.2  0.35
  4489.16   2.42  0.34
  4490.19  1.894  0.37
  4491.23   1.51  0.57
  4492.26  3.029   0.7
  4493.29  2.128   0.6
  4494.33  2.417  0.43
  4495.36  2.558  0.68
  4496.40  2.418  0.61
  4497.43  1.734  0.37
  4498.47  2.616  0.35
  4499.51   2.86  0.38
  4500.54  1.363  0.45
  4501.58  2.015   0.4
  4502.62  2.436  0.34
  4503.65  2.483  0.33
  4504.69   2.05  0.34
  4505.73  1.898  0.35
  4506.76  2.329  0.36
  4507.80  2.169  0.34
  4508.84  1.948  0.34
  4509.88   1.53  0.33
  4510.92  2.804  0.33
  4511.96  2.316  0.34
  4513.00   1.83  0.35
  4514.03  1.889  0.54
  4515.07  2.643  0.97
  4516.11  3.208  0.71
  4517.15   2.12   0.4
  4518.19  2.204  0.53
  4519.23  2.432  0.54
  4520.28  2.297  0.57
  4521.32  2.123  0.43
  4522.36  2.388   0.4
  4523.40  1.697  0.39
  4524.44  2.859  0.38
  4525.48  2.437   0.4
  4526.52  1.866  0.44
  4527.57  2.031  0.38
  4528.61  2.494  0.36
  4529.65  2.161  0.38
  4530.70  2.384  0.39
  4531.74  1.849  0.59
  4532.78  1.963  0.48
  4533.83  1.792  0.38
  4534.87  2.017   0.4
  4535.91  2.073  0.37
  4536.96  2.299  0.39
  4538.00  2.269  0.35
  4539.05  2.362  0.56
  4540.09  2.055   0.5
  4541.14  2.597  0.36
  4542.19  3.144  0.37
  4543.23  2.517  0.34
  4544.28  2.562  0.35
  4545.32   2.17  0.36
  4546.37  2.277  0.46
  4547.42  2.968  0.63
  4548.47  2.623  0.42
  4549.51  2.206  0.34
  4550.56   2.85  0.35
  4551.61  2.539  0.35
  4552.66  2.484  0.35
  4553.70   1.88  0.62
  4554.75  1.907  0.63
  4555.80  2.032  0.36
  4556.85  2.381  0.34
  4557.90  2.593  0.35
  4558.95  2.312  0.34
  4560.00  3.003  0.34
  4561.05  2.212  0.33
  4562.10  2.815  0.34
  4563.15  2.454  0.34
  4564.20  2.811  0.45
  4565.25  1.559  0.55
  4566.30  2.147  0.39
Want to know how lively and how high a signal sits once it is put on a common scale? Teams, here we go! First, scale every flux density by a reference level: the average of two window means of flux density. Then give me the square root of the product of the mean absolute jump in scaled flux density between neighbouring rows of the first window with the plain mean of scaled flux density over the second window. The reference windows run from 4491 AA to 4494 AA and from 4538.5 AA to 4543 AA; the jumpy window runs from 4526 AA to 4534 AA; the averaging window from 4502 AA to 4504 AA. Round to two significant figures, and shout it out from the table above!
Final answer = 0.35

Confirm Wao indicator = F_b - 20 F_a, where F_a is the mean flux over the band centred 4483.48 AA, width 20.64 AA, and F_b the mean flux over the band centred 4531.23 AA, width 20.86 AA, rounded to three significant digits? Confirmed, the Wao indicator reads -42.4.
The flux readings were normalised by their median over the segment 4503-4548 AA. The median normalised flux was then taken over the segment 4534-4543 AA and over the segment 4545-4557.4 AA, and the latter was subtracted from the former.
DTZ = -0.020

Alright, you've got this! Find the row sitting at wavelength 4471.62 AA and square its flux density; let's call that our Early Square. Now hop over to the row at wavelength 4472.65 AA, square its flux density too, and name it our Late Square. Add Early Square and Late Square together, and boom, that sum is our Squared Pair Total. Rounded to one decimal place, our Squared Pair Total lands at 9.7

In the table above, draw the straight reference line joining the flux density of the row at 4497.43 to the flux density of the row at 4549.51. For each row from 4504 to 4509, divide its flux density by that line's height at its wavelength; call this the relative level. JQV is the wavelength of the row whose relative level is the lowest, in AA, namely 4505.73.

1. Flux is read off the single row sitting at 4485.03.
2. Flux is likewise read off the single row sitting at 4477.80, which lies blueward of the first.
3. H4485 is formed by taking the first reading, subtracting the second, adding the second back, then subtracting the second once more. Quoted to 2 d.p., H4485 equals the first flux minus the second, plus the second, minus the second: -0.65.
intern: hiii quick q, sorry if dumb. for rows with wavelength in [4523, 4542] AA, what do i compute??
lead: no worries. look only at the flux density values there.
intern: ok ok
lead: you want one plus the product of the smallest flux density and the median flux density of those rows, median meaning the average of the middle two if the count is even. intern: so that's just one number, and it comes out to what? 4.6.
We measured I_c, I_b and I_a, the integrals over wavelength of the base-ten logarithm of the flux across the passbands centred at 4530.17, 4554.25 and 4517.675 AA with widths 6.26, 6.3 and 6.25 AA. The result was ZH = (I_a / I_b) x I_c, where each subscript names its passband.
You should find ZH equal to 2.35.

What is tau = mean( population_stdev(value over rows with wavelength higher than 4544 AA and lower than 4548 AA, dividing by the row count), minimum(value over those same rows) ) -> 1.24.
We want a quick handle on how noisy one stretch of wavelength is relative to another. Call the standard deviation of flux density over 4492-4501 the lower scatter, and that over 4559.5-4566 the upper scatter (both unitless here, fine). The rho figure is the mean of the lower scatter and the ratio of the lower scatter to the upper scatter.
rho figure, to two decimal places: 0.76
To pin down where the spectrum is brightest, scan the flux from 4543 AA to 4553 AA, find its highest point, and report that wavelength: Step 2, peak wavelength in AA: 4547.42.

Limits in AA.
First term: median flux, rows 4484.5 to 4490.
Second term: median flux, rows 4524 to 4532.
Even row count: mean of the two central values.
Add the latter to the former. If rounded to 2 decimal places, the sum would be 4.47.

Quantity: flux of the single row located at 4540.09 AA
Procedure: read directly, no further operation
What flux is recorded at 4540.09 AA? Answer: 2.055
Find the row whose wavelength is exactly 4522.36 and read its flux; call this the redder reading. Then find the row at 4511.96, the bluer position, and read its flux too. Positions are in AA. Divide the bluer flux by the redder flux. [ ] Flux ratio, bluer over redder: 0.97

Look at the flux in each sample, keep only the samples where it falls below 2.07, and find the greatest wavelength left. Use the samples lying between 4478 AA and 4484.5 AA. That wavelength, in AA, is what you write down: 4482.96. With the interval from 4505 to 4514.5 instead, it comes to 4514.03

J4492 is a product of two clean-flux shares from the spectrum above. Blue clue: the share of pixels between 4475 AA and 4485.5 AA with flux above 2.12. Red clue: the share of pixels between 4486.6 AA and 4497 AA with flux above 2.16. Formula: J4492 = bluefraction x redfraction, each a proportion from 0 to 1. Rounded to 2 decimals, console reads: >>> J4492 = 0.42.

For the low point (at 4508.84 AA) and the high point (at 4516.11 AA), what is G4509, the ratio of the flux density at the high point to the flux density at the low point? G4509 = 1.6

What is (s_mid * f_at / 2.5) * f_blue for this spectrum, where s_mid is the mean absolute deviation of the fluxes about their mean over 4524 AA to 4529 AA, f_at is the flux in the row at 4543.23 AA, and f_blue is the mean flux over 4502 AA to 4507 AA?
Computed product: 0.7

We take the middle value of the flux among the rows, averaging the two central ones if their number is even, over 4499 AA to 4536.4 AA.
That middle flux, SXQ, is 2.14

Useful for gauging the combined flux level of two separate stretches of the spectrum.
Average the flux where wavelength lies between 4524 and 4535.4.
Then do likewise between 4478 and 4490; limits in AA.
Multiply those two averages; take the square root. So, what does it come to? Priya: 2.18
